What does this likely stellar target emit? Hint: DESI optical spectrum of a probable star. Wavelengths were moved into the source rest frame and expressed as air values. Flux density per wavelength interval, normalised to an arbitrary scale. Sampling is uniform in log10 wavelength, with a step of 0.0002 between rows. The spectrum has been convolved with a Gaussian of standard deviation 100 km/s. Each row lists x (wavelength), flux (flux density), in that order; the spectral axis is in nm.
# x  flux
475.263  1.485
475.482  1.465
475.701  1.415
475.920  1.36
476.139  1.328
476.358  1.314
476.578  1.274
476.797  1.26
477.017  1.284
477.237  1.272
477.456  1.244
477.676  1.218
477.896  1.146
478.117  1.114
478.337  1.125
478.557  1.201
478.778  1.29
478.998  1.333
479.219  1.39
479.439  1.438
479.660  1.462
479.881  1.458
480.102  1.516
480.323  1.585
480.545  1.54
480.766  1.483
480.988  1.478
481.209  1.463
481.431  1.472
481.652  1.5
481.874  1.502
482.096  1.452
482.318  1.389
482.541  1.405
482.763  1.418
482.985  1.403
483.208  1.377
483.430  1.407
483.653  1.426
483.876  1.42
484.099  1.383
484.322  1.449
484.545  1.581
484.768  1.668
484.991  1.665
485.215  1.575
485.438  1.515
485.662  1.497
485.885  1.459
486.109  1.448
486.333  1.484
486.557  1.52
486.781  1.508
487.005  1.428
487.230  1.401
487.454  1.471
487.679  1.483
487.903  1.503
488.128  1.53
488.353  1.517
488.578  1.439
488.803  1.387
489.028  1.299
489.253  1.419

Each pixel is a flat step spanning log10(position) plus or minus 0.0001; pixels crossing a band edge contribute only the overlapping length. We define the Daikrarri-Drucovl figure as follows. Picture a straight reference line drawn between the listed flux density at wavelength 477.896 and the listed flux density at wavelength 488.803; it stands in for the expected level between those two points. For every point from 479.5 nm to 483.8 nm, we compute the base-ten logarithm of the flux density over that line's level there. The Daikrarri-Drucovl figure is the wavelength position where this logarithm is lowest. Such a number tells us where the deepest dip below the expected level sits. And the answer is 483.208 nm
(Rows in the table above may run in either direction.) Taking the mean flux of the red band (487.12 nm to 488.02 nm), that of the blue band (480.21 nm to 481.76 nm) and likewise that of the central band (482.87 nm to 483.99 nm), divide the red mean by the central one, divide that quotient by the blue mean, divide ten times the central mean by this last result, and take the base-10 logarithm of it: 1.31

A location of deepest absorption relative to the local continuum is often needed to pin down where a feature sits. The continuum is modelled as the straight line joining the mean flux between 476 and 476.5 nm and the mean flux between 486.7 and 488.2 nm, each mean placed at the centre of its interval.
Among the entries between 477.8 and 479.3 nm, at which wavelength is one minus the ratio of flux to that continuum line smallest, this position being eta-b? 479.219 nm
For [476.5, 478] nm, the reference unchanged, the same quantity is 477.017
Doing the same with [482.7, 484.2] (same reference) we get 482.763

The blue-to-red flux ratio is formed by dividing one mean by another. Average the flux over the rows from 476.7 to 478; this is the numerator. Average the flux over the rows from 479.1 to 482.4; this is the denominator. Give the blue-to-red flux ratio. 0.84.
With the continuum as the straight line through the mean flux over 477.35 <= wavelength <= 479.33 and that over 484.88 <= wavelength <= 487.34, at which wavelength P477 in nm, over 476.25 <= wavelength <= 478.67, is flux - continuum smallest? 478.117 nm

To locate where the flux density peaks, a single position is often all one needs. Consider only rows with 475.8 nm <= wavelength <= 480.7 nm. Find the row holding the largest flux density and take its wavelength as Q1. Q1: 480.323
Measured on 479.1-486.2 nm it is 484.768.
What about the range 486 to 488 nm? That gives 486.557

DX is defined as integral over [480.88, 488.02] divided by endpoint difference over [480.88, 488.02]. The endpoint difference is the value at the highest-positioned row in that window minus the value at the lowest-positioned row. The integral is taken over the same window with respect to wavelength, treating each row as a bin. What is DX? 421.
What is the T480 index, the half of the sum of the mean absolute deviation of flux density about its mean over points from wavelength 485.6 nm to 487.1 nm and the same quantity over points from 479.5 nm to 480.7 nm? 0.0349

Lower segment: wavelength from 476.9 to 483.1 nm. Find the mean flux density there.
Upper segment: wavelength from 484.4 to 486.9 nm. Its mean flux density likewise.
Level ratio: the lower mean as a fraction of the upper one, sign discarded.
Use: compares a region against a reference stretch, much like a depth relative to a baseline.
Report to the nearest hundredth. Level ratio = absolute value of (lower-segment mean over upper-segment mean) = 0.90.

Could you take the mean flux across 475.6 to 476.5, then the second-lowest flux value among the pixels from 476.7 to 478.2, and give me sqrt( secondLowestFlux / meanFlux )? 0.92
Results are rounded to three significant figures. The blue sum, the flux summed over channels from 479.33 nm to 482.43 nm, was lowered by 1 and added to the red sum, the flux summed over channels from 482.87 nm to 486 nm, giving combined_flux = 40.6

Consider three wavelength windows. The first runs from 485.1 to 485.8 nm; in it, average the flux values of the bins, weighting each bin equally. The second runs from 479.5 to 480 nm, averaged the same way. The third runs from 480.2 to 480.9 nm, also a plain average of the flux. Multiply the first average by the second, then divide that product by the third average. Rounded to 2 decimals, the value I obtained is 1.45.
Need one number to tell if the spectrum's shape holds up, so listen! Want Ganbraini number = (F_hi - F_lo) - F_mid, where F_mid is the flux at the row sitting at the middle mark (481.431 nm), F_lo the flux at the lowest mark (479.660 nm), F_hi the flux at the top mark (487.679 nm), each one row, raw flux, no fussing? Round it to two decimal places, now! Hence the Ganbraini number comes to -1.45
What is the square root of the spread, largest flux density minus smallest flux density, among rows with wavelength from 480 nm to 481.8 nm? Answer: 0.35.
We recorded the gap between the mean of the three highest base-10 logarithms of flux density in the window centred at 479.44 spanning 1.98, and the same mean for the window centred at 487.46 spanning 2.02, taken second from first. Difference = -0.001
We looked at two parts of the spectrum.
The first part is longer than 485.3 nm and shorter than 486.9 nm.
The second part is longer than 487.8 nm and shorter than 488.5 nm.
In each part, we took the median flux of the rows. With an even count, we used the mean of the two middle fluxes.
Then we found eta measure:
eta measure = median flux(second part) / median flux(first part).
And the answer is 1.01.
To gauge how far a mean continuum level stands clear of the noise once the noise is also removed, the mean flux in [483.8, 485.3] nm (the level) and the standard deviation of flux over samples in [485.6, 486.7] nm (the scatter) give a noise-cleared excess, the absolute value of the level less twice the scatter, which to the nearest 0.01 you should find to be 1.48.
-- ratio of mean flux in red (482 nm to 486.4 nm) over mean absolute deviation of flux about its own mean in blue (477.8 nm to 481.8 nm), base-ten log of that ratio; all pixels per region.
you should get 1.1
